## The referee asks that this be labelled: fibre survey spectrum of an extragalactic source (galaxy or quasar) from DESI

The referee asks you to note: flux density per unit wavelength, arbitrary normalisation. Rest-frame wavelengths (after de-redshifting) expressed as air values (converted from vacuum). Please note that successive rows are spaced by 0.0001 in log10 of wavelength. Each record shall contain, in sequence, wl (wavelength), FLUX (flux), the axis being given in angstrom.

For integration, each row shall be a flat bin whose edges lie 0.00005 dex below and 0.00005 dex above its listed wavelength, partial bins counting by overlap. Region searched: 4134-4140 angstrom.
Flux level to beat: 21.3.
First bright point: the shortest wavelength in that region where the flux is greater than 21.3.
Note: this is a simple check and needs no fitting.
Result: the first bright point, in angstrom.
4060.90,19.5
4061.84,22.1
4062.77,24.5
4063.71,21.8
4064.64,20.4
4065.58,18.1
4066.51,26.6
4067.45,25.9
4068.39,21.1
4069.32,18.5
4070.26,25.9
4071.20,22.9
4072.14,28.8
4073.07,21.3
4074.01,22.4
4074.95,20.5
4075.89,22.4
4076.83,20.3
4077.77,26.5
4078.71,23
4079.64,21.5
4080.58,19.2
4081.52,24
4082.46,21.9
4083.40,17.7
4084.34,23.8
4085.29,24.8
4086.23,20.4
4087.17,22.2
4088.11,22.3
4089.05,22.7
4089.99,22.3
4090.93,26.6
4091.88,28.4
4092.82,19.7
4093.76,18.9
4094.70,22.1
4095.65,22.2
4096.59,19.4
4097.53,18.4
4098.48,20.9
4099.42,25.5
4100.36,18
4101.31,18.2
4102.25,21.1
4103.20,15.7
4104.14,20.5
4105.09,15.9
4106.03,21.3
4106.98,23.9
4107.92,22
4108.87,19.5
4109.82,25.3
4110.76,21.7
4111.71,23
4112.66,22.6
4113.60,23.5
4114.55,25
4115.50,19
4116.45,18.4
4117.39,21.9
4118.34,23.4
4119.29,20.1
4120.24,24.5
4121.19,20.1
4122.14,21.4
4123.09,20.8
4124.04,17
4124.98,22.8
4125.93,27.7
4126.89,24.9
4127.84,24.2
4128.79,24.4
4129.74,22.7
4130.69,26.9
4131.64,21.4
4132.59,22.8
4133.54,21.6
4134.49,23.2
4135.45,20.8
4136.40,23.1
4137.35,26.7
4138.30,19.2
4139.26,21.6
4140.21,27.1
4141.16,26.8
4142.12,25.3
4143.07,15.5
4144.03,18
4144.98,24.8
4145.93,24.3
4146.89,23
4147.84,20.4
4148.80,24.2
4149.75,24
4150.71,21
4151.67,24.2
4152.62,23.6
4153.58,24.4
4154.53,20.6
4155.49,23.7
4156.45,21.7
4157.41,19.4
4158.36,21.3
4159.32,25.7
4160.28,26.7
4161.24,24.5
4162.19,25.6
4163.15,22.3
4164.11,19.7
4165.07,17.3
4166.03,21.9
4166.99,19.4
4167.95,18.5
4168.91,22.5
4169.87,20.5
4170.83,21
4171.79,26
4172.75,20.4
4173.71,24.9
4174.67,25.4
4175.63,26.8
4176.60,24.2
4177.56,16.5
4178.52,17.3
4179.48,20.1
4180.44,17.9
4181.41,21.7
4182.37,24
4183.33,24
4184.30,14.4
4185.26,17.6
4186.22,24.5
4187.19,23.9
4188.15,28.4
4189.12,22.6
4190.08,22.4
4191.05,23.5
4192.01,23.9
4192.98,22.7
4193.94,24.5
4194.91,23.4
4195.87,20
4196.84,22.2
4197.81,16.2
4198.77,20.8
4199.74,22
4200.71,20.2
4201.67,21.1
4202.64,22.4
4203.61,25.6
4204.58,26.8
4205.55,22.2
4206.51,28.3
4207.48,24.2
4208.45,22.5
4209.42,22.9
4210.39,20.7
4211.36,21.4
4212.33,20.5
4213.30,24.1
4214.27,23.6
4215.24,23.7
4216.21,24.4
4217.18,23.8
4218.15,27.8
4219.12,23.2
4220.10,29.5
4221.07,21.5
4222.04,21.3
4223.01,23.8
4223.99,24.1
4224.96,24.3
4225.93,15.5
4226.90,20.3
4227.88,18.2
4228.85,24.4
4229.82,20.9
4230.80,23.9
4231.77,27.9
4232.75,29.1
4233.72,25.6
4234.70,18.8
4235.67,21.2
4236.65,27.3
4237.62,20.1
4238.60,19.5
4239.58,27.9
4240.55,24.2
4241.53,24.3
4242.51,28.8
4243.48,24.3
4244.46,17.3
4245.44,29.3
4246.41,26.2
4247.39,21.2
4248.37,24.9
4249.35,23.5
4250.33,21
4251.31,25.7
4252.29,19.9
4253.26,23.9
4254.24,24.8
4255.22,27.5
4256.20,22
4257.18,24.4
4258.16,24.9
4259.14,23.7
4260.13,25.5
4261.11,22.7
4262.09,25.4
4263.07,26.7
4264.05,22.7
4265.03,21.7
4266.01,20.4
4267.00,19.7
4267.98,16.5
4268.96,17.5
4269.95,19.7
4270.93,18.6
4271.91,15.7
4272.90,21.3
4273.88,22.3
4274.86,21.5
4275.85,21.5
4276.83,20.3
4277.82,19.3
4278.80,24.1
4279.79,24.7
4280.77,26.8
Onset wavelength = 4134.49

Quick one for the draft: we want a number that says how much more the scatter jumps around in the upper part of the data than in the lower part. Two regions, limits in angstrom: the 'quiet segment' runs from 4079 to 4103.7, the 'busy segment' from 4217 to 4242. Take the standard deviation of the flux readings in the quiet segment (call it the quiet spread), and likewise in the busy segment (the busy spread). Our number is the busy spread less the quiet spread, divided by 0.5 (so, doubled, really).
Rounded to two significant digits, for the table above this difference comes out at 1.2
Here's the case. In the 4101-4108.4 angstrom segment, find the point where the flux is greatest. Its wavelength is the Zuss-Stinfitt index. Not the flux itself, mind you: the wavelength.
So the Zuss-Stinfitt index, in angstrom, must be 4106.98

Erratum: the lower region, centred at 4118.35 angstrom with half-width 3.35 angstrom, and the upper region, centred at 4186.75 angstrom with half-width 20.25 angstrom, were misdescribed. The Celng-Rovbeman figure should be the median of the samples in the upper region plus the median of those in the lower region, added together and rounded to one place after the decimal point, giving 42.5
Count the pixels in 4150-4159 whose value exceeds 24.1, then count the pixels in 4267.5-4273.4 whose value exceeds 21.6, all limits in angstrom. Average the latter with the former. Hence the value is 1.0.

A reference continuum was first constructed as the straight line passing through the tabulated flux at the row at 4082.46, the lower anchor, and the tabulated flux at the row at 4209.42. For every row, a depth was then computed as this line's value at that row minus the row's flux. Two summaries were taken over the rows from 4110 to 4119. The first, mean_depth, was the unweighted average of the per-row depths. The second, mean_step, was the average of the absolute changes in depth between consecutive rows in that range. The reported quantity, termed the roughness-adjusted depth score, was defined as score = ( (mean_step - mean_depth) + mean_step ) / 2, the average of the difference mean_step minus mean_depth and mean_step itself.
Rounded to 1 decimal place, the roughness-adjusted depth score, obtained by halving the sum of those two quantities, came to 1.9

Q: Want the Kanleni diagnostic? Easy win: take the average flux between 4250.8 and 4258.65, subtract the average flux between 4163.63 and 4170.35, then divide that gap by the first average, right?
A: 0.17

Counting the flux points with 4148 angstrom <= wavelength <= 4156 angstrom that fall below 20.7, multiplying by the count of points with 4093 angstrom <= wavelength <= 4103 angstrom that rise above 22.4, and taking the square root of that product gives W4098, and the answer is 1.0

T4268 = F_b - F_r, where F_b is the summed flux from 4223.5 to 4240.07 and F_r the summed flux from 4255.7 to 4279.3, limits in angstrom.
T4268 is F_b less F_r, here -129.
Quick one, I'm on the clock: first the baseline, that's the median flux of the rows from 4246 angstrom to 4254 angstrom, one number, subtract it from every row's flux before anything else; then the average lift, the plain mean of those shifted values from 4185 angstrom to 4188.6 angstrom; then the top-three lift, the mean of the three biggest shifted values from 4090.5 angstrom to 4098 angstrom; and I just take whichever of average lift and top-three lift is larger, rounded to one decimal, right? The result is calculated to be 2.0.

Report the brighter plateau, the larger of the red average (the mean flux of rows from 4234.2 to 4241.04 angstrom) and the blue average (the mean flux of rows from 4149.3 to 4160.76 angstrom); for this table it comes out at 23.0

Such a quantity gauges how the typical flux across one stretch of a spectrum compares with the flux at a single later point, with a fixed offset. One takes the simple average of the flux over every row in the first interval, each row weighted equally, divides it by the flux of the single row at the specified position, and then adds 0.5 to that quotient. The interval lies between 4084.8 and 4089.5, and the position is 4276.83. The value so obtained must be 1.61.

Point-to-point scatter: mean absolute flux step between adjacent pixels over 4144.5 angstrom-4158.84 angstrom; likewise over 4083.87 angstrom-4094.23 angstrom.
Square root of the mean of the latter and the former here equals 1.5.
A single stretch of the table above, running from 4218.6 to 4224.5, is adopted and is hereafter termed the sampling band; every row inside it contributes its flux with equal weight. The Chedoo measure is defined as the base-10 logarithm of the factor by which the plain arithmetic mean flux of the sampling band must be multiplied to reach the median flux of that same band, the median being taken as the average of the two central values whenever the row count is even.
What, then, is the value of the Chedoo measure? -0.007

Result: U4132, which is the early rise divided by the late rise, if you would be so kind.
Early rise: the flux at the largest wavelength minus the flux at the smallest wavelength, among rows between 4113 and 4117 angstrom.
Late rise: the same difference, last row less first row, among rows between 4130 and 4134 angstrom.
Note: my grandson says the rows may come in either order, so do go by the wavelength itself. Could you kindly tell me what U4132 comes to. 1.0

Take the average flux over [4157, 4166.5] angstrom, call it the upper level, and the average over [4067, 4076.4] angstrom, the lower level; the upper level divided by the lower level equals 0.98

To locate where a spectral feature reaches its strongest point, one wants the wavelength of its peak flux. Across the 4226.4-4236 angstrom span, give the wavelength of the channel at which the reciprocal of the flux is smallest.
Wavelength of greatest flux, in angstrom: 4232.75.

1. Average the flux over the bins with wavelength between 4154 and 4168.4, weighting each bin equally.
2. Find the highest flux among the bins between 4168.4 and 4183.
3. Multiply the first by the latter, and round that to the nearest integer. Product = 587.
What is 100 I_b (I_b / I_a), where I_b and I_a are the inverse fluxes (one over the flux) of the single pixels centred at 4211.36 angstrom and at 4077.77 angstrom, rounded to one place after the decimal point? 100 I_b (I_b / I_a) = 5.8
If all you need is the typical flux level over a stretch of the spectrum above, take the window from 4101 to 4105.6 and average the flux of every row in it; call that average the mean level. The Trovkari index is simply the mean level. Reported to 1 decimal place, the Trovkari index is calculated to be 18.3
